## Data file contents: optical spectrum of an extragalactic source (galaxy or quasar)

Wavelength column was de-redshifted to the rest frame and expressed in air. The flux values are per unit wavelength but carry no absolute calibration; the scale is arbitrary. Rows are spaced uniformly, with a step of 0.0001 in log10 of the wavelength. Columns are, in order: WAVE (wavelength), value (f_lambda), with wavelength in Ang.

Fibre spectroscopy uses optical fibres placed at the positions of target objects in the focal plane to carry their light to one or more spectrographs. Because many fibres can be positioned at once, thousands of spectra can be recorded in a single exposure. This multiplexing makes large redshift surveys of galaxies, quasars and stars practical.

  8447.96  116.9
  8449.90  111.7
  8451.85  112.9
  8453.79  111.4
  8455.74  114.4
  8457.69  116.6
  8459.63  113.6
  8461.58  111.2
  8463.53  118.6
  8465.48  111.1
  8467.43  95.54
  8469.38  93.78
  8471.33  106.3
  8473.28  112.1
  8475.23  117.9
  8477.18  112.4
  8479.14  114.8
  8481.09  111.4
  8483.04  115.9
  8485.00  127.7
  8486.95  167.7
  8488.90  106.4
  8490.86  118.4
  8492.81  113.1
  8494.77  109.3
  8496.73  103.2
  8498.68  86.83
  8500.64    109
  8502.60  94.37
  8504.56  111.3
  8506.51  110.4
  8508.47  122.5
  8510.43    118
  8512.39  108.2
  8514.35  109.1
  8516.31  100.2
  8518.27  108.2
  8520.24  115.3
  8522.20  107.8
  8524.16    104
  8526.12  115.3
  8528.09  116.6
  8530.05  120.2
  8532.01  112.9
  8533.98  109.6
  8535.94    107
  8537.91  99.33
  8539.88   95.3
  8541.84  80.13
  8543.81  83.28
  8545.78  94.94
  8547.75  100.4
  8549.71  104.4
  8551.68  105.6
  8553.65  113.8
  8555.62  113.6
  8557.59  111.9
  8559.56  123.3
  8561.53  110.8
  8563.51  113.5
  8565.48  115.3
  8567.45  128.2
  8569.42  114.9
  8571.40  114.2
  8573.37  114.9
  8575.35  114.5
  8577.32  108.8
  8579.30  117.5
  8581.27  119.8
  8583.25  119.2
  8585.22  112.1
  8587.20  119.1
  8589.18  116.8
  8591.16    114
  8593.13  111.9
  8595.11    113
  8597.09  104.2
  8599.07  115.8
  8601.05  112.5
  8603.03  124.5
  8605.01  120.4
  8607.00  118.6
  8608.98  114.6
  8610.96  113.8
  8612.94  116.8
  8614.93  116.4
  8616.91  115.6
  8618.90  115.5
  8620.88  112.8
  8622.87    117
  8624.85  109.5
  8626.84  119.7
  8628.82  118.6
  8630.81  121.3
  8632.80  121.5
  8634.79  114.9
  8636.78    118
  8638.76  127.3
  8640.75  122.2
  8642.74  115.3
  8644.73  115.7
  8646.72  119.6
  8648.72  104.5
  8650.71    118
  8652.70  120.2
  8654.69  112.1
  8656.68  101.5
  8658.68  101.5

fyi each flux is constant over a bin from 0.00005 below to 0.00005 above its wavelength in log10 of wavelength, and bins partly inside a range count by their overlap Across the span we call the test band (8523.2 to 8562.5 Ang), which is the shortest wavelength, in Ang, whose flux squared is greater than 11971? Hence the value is 8526.12 Ang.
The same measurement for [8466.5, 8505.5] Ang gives 8473.28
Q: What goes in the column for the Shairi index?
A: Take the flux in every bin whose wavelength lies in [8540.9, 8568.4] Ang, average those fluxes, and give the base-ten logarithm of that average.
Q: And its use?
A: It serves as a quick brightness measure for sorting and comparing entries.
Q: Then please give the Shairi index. 2.03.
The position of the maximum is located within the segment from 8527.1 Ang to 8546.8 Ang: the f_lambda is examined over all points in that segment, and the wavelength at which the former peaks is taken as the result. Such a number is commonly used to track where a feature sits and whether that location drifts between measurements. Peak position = 8530.05 Ang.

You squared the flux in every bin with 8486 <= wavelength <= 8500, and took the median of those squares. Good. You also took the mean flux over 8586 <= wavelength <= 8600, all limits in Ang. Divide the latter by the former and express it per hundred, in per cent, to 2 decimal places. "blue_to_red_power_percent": 0.95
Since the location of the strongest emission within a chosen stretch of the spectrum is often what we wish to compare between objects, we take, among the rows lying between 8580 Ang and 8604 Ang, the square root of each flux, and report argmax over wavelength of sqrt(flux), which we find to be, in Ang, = 8603.03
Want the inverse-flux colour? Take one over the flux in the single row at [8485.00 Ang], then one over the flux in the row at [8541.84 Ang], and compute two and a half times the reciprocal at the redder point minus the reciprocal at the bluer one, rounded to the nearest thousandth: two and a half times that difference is 0.012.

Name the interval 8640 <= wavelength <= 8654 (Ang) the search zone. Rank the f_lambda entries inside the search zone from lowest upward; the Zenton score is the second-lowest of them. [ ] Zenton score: 115.3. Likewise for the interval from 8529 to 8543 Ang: 95.3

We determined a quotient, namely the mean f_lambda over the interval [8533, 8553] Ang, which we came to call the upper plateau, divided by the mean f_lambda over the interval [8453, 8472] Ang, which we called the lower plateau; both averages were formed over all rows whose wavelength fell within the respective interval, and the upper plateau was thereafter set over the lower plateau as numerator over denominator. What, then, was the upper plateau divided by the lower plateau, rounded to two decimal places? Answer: 0.90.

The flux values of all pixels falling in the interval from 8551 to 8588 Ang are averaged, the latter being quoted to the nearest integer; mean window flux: 115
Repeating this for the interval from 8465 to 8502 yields 112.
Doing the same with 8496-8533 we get 109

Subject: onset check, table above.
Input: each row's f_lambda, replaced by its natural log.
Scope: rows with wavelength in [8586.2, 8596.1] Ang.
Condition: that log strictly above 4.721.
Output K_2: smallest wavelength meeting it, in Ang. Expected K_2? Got 8587.20 Ang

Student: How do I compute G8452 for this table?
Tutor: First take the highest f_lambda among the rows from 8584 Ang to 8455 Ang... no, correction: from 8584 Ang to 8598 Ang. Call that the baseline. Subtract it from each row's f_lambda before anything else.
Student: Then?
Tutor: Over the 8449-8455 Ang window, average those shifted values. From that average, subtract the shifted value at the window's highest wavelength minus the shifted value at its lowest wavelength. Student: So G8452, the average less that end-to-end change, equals -7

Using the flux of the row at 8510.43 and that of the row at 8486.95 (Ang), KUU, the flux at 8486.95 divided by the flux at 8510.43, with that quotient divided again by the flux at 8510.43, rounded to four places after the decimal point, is 0.0120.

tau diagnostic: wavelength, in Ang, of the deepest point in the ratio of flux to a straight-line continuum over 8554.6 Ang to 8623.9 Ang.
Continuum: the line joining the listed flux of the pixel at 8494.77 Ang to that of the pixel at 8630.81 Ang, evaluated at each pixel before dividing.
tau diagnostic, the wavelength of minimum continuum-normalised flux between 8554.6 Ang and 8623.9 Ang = 8597.09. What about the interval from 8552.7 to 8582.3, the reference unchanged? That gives 8577.32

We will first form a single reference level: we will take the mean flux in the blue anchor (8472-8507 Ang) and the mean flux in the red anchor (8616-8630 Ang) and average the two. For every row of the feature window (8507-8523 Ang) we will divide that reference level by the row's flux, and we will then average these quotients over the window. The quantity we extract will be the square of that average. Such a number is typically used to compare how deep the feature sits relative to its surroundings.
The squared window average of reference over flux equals 1.07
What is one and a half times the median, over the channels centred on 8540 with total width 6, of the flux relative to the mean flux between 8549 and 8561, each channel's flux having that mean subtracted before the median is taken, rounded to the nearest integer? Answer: -25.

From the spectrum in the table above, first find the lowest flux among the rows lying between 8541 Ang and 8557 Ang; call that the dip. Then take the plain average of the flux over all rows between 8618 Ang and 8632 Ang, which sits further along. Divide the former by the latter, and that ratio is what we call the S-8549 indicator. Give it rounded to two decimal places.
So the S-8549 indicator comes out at 0.69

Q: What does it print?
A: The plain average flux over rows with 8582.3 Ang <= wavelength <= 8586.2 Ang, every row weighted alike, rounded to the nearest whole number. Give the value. 116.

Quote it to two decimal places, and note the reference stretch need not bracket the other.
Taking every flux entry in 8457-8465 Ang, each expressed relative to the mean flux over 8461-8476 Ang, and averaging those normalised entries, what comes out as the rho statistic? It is 1.06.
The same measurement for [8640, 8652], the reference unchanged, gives 1.07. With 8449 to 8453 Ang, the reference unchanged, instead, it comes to 1.04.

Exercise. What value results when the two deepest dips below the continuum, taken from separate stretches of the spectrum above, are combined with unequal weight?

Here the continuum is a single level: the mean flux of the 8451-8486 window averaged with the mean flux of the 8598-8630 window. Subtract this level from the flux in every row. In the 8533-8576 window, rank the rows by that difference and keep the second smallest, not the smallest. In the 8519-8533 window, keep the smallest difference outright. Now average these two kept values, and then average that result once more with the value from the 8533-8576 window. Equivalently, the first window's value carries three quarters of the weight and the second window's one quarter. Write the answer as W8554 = -25.8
